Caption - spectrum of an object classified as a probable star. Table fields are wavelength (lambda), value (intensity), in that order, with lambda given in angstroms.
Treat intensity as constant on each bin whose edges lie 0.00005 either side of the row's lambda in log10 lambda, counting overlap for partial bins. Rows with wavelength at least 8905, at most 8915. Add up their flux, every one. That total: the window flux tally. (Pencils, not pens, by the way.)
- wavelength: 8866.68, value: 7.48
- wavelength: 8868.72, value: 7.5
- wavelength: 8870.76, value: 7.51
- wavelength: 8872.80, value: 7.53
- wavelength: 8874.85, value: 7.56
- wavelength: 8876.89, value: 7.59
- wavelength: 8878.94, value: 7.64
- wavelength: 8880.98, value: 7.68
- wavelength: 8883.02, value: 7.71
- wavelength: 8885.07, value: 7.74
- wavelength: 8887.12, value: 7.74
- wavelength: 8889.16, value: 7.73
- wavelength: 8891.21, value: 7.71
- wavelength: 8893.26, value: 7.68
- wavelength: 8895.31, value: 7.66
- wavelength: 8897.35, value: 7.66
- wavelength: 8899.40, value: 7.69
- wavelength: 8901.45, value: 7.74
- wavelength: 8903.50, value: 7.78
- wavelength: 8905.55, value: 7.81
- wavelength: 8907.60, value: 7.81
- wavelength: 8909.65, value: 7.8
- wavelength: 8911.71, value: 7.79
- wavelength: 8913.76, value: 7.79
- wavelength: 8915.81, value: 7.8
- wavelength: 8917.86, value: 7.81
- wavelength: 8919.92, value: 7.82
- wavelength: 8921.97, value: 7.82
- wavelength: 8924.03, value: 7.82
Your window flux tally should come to 39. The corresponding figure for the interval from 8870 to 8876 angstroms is 23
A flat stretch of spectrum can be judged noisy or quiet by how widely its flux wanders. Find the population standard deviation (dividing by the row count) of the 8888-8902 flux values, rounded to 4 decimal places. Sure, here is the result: 0.0297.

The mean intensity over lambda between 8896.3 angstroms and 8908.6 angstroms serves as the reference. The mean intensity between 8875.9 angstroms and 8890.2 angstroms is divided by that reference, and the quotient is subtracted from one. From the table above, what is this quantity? 0.008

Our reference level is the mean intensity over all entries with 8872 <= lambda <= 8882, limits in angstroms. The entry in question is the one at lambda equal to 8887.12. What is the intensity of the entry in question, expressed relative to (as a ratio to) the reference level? 1.02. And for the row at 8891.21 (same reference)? 1.01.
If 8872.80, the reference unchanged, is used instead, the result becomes 0.99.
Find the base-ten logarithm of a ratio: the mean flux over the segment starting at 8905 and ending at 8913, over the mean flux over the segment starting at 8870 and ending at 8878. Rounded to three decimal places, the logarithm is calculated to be 0.014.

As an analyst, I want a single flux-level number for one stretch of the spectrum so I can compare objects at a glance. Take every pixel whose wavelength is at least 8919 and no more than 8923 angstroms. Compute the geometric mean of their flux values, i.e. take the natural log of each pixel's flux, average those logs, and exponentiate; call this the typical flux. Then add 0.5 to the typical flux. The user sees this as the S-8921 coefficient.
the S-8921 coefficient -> 8.32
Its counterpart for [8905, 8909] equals 8.31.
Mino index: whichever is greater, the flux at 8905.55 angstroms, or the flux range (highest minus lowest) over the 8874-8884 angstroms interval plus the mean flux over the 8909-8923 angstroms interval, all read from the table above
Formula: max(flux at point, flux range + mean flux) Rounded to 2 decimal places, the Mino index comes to 7.95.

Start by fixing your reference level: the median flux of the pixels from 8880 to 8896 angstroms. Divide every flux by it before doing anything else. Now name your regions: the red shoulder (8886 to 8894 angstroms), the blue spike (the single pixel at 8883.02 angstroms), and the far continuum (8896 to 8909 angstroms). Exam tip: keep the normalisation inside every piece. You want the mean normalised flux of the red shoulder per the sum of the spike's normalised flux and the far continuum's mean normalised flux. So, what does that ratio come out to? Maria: 0.499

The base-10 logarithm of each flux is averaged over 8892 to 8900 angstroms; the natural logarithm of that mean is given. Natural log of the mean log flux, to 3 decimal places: -0.122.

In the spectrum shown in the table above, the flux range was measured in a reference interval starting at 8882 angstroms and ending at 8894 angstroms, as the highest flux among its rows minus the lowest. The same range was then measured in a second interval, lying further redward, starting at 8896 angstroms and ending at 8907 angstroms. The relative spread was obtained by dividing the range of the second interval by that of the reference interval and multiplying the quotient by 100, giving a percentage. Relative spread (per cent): 250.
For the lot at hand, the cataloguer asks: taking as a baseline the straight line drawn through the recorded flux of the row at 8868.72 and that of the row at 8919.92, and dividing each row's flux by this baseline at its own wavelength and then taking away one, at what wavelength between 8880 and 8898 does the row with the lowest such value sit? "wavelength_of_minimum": 8897.35 angstroms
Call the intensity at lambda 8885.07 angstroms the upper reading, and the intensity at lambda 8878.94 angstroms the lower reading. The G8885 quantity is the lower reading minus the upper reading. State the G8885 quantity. -0.10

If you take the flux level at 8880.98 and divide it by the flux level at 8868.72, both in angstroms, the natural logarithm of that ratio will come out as 0.024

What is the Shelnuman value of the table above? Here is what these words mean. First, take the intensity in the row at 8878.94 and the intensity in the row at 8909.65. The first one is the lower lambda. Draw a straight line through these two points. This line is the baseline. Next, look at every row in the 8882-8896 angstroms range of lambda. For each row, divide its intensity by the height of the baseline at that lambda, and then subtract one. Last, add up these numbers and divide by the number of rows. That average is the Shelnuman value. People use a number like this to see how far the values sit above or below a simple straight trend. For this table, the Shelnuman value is 0.002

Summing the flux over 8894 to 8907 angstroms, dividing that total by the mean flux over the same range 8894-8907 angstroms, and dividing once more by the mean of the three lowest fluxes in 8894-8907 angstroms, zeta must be 0.782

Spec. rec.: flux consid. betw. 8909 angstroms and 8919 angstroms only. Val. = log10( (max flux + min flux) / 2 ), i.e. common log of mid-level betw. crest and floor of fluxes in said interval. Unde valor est 0.892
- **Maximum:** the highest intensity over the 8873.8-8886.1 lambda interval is 7.74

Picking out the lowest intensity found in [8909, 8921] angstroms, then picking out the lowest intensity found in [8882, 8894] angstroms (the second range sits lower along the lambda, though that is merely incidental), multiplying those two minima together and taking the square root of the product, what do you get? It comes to 7.73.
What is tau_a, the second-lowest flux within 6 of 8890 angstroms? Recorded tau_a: 7.68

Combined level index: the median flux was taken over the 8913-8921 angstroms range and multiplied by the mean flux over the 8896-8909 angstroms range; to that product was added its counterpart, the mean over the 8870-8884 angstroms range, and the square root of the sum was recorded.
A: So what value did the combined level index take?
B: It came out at 8.25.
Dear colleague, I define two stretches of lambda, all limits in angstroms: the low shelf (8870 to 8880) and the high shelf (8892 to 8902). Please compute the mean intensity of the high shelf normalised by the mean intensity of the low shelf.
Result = 1.02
